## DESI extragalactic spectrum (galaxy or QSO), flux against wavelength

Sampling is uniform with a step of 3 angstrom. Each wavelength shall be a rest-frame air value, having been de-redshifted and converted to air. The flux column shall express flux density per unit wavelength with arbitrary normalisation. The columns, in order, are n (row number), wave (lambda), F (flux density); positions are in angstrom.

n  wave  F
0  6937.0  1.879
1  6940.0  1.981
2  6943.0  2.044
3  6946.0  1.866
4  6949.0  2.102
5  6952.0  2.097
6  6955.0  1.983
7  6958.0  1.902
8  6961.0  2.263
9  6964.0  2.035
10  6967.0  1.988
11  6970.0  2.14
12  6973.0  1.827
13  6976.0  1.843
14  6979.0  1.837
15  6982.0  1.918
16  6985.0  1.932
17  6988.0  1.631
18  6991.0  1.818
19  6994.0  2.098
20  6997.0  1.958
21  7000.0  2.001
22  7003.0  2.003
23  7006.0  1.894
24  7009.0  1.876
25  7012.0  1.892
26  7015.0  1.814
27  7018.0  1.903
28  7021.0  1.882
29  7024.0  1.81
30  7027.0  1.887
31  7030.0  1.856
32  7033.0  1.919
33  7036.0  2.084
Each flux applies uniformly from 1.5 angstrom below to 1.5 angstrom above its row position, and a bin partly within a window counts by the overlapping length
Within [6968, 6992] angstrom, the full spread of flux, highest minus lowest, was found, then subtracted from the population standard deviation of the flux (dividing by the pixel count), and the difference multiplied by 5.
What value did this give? -1.9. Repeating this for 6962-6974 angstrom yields -1.0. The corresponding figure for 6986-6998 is -1.5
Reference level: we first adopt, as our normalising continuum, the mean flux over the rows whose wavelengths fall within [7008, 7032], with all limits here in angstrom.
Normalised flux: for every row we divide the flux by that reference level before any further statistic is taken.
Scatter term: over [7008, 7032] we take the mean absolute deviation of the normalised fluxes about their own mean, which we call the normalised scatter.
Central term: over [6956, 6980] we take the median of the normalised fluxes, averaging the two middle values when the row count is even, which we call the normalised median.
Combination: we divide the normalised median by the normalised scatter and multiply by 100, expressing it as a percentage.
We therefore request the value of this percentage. 6765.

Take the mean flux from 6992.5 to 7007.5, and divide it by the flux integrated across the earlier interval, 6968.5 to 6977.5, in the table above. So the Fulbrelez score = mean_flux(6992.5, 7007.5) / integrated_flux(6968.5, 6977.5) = 0.114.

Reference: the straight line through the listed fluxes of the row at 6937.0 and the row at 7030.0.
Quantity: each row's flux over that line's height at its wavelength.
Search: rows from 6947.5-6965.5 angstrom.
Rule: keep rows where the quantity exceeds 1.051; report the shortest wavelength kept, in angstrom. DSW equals 6949.0 angstrom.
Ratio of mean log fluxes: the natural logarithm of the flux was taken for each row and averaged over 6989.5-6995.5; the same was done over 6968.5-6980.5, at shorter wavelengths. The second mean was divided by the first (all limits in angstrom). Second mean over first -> 0.96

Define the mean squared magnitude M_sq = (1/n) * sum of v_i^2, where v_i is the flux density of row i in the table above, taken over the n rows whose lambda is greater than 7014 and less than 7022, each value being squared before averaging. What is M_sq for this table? 3.5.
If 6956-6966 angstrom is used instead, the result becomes 4.3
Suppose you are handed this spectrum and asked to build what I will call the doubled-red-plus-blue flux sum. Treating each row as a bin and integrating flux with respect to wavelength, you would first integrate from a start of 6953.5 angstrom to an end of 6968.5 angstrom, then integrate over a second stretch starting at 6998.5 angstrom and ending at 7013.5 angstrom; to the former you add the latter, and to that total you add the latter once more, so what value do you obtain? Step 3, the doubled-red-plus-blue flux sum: 88.5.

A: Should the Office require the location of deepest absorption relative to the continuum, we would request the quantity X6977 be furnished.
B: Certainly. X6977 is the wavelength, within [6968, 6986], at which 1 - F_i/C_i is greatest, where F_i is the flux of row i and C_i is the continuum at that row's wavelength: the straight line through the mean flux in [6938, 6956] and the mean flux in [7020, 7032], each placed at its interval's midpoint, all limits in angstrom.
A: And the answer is 6973.0 angstrom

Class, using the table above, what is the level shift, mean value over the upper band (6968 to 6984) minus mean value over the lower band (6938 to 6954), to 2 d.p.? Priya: -0.10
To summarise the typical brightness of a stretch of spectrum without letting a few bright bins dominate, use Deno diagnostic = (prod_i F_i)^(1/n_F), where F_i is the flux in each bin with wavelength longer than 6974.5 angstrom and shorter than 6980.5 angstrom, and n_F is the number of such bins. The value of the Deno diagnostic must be 1.84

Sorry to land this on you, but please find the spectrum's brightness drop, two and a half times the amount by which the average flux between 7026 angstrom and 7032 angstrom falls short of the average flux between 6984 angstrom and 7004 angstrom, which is 0.1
